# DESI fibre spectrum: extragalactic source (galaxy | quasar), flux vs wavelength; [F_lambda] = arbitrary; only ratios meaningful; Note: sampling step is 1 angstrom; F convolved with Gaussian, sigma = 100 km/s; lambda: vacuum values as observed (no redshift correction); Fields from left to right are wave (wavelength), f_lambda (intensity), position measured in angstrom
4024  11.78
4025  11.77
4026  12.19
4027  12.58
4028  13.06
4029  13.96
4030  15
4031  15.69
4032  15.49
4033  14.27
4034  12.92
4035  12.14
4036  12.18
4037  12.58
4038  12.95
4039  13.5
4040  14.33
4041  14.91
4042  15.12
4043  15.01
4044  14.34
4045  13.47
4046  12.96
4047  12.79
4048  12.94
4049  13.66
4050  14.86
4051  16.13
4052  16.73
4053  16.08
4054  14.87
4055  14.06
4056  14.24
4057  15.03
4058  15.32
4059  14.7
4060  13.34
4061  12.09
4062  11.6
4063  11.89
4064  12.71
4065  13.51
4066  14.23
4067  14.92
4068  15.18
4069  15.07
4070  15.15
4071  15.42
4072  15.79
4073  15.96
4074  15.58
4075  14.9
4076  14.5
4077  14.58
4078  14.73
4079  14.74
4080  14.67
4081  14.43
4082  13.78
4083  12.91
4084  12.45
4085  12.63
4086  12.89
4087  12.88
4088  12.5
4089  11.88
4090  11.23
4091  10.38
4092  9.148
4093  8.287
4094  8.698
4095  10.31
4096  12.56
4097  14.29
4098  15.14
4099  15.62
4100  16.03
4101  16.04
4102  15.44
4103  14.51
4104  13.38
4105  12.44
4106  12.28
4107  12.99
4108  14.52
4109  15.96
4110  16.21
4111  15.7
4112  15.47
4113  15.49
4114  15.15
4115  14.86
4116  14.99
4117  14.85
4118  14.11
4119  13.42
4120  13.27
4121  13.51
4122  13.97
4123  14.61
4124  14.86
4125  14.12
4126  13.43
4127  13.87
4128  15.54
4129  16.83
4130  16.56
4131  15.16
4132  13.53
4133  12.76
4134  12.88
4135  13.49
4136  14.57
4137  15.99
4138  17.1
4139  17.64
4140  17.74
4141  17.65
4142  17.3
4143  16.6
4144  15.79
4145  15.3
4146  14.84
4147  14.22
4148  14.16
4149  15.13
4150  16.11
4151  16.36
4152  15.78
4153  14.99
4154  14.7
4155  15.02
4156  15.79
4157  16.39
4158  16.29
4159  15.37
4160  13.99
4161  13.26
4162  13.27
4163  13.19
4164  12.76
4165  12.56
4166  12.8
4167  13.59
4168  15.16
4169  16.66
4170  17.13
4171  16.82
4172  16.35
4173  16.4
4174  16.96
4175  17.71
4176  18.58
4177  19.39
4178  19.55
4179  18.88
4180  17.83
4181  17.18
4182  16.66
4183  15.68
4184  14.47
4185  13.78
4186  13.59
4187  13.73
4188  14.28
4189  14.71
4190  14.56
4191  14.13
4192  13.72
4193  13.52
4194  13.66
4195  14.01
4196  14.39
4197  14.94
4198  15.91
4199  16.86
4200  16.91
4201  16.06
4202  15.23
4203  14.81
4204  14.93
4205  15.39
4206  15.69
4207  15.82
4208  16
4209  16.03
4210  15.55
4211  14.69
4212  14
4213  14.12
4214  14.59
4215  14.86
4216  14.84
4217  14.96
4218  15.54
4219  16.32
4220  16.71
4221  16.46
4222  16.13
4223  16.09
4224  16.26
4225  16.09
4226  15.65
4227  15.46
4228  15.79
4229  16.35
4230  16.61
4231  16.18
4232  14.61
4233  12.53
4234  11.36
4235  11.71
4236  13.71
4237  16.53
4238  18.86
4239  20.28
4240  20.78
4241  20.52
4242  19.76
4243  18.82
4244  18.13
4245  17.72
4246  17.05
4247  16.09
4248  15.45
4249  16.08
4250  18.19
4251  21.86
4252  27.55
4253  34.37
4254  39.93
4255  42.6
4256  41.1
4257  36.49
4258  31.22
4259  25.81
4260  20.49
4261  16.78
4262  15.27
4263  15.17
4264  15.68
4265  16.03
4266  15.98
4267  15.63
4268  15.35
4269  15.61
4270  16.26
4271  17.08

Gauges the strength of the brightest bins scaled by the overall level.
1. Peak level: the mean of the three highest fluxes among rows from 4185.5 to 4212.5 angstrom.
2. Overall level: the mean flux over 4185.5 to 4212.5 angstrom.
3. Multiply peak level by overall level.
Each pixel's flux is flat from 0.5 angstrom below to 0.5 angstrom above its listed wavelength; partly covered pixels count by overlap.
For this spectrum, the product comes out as 248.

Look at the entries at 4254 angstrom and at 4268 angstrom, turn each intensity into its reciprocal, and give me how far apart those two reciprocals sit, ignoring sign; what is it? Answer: 0.040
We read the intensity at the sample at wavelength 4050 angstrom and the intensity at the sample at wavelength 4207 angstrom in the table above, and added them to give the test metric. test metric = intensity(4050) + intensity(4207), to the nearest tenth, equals 30.7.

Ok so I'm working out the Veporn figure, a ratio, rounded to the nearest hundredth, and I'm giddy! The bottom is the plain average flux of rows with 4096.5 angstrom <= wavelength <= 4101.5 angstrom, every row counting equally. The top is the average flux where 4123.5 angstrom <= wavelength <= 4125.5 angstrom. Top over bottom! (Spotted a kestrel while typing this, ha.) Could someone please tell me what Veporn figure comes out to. 0.94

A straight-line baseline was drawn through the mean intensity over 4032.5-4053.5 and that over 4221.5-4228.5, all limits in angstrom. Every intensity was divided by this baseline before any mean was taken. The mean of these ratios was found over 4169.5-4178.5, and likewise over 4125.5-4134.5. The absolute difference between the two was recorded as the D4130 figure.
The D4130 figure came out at 0.17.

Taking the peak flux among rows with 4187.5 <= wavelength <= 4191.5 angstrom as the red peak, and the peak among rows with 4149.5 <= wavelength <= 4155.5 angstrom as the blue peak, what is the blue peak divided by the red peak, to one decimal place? 1.1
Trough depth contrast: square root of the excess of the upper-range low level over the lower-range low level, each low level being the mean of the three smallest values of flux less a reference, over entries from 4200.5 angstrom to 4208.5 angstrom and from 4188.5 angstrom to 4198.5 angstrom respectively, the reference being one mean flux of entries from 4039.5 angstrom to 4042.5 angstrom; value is 1.2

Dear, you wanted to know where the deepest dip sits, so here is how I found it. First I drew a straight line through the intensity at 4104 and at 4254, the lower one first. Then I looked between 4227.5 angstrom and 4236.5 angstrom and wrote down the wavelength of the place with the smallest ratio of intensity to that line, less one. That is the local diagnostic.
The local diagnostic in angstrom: 4234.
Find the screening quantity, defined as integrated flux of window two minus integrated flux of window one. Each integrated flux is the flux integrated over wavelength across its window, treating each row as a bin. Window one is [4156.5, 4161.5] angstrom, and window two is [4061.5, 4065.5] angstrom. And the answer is -26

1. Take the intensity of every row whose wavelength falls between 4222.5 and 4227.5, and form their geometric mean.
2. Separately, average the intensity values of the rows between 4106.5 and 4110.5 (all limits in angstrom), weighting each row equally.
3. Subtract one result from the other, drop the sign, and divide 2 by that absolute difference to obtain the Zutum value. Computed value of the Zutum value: 2.0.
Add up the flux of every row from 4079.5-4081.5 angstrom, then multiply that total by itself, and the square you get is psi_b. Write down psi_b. 847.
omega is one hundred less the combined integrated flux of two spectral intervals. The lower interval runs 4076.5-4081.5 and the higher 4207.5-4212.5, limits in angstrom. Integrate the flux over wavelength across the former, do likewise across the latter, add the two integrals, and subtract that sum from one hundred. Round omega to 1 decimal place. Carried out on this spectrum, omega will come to -49.4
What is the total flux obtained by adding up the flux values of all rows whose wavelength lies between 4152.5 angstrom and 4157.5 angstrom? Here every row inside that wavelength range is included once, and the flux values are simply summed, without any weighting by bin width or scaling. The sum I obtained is 77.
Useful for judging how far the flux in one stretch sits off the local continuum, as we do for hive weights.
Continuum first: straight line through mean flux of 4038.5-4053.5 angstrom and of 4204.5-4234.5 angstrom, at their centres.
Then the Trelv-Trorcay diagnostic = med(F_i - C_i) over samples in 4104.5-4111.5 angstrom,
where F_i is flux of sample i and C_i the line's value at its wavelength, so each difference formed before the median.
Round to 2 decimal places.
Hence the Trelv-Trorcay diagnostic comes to -0.26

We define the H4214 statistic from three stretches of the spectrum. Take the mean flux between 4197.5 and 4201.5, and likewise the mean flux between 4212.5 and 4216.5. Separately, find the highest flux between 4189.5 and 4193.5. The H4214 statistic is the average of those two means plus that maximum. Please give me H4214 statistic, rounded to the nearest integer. 30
